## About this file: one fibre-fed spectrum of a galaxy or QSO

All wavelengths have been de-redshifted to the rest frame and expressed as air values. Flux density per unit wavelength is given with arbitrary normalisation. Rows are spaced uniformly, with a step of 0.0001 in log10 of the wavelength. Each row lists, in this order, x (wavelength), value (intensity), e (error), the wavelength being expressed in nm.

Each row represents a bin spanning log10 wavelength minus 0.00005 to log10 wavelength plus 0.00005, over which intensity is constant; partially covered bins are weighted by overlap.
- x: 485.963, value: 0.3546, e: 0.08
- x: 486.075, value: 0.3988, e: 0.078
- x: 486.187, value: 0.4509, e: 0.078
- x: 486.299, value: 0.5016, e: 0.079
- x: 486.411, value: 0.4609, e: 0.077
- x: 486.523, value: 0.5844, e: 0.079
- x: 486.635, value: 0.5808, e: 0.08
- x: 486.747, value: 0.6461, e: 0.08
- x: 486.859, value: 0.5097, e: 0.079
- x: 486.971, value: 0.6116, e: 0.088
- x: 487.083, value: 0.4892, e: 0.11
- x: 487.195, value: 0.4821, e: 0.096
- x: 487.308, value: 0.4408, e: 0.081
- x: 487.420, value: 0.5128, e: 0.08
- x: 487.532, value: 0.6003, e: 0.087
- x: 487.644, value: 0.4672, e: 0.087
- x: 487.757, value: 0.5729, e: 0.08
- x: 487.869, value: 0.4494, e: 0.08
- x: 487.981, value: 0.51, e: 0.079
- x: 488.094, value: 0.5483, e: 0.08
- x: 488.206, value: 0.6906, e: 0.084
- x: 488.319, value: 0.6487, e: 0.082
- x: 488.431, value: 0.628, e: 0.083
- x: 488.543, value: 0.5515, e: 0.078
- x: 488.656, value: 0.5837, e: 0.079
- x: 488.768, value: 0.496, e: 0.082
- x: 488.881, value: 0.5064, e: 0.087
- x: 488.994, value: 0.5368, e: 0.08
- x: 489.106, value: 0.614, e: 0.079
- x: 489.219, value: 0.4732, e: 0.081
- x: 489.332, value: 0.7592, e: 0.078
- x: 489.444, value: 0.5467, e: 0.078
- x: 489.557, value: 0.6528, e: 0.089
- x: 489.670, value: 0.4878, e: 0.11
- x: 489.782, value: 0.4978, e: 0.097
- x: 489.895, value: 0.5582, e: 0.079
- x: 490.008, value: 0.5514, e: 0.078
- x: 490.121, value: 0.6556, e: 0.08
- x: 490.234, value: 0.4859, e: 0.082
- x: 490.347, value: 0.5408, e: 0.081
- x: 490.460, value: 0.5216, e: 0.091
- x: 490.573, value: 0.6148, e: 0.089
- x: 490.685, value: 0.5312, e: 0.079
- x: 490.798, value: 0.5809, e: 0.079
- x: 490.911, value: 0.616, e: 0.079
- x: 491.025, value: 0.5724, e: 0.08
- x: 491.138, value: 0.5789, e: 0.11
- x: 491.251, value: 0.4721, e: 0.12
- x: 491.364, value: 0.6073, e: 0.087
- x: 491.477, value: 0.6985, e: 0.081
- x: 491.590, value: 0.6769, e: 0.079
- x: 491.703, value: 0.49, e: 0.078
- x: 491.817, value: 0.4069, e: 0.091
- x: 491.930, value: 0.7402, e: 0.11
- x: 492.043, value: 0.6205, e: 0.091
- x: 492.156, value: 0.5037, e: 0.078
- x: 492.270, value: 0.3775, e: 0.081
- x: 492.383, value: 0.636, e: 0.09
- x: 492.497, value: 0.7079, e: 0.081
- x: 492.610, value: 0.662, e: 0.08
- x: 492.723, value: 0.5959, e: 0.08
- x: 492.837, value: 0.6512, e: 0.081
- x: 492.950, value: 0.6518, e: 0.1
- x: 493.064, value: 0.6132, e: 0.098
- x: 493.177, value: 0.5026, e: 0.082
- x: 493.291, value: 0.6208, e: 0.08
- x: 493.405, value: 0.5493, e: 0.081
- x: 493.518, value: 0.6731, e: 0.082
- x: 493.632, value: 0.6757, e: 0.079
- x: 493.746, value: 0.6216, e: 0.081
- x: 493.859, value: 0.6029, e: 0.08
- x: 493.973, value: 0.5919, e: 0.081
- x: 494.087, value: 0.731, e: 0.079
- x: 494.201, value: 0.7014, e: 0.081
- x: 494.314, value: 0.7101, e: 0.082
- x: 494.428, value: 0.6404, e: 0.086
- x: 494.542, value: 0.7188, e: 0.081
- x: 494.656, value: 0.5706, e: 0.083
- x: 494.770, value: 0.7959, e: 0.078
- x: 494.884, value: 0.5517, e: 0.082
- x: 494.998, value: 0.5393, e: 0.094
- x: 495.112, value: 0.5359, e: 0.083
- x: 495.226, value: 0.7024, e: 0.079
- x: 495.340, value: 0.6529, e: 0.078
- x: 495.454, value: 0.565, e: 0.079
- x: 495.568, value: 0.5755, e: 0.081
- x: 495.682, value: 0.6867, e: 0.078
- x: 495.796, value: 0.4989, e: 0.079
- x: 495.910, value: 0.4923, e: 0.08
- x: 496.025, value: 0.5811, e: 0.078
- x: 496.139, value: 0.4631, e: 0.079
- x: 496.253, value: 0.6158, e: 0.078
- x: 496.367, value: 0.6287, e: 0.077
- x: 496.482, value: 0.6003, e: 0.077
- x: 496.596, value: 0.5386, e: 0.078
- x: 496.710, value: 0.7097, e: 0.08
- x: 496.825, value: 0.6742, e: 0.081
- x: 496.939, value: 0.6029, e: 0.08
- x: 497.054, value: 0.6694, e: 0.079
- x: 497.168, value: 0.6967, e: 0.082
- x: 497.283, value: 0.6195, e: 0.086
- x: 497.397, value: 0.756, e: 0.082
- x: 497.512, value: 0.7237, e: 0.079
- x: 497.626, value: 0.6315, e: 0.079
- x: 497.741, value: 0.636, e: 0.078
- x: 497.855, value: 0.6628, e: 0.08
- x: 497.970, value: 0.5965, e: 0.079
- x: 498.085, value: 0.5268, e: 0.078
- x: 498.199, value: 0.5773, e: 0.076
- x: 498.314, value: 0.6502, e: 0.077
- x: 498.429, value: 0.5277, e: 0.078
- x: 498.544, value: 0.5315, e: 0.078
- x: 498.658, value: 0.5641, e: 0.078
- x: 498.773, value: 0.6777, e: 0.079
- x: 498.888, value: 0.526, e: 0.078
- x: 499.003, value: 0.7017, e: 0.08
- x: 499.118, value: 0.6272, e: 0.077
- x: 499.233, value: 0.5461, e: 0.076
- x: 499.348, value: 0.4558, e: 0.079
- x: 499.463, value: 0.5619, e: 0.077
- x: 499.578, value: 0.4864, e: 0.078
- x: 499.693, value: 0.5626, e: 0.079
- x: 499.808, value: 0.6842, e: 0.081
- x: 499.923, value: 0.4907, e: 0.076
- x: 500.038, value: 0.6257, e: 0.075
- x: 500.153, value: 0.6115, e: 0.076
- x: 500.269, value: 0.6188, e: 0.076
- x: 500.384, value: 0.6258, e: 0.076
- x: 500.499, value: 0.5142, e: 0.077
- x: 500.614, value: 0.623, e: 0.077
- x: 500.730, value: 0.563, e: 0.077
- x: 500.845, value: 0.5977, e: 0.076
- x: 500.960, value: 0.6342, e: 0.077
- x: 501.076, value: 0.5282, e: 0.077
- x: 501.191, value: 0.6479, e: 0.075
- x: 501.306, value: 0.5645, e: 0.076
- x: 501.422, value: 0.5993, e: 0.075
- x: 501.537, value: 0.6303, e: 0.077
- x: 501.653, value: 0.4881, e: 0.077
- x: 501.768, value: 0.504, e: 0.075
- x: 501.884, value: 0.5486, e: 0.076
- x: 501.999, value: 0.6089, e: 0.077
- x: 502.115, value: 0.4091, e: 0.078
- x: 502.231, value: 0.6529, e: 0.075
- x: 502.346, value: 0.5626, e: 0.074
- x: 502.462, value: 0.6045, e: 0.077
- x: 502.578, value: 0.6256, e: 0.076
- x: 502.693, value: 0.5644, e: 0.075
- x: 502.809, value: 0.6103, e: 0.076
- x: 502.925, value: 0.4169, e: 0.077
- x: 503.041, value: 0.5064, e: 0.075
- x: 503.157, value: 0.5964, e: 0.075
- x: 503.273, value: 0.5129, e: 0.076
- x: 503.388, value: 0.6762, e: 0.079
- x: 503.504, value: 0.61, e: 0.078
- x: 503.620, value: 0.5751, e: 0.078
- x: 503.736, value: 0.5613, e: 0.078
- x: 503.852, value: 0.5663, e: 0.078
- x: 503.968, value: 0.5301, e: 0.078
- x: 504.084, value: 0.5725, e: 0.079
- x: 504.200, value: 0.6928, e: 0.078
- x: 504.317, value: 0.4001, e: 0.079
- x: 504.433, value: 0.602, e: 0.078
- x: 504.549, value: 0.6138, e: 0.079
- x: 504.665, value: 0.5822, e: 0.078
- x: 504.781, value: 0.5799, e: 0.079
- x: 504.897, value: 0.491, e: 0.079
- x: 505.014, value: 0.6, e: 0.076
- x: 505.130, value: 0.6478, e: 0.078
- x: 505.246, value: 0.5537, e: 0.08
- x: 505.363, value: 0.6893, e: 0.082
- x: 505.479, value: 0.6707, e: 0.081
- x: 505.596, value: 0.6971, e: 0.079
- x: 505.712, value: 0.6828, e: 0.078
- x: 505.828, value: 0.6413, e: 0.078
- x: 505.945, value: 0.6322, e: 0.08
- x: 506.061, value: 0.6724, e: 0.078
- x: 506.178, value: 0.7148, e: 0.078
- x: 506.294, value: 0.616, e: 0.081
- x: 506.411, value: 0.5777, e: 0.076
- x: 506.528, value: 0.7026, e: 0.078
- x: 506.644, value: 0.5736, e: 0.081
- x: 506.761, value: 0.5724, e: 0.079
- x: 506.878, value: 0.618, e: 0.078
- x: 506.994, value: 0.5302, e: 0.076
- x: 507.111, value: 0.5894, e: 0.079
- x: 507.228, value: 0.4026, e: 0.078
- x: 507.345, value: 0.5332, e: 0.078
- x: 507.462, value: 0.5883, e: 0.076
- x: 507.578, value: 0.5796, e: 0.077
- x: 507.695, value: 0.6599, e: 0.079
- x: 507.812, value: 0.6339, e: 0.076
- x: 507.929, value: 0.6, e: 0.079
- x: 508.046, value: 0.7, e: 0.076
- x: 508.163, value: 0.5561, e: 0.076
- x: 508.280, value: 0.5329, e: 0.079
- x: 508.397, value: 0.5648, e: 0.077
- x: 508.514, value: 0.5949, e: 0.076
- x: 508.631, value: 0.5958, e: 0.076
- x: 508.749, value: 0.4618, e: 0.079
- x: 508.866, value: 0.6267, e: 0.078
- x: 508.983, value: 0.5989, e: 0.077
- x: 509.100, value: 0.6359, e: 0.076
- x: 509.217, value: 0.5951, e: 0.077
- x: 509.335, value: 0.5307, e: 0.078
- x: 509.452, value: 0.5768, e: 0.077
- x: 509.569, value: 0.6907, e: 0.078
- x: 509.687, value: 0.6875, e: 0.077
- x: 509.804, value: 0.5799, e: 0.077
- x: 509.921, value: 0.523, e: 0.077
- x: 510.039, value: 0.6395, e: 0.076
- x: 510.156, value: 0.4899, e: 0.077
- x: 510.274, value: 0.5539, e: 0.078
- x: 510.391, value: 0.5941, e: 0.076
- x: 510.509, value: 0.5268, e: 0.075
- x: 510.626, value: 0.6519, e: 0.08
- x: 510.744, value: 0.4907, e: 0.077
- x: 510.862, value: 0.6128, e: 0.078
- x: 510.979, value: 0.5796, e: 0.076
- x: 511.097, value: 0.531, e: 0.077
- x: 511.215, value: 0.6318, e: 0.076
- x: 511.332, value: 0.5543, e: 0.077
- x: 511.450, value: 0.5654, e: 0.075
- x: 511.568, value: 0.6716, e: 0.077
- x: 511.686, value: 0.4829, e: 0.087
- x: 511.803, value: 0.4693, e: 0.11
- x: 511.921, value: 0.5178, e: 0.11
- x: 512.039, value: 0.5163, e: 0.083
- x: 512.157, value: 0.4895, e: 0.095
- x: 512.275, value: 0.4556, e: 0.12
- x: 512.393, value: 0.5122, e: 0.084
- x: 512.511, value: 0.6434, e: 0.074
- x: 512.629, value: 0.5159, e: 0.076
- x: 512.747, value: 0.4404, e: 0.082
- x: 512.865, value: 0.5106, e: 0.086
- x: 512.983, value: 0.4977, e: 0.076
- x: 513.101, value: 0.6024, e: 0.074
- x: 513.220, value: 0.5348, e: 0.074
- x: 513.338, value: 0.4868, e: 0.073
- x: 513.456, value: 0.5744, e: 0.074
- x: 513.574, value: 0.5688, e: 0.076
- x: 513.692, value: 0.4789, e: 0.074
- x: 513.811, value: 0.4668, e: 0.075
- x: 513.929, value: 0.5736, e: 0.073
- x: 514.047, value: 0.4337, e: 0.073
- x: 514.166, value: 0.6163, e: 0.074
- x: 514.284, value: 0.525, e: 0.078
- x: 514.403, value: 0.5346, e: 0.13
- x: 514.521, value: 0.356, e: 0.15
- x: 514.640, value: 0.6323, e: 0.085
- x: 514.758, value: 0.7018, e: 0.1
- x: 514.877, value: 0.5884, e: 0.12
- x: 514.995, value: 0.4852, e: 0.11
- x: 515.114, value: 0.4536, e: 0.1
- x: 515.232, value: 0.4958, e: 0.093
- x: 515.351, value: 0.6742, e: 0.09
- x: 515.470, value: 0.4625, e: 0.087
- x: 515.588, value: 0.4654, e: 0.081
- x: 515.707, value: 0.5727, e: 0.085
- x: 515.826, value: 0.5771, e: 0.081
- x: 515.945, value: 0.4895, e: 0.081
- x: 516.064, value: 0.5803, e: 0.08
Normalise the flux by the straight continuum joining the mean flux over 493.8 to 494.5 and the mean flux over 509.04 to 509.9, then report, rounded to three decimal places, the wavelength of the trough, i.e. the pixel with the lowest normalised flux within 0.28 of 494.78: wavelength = 494.998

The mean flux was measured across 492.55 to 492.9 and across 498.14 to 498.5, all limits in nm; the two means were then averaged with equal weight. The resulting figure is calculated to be 0.611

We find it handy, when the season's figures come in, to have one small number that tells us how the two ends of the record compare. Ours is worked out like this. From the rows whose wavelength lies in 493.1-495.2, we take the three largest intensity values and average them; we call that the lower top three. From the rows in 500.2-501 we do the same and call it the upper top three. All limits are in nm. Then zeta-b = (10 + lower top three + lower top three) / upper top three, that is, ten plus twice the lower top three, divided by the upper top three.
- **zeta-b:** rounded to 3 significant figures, 18.3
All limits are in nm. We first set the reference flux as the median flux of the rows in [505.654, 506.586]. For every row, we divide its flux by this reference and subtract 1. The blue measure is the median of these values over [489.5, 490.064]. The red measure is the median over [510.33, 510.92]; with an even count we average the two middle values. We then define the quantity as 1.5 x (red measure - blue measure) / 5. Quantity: 0.020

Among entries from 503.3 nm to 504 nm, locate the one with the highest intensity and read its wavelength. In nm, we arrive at 503.388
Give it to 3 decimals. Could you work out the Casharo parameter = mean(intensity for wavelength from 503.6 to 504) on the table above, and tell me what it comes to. 0.558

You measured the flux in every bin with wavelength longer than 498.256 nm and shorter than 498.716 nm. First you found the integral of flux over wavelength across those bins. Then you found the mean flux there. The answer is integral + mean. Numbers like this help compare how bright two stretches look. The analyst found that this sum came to 0.83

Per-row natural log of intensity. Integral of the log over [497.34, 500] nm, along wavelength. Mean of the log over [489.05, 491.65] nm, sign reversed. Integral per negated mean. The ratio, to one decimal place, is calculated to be -2.5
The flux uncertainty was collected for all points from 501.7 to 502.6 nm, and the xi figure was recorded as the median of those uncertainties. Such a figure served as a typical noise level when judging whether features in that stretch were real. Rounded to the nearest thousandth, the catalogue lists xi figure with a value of 0.076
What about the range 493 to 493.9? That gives 0.081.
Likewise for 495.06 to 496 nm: 0.079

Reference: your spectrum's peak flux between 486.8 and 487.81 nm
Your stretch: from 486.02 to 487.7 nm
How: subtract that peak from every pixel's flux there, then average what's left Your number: -0.10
